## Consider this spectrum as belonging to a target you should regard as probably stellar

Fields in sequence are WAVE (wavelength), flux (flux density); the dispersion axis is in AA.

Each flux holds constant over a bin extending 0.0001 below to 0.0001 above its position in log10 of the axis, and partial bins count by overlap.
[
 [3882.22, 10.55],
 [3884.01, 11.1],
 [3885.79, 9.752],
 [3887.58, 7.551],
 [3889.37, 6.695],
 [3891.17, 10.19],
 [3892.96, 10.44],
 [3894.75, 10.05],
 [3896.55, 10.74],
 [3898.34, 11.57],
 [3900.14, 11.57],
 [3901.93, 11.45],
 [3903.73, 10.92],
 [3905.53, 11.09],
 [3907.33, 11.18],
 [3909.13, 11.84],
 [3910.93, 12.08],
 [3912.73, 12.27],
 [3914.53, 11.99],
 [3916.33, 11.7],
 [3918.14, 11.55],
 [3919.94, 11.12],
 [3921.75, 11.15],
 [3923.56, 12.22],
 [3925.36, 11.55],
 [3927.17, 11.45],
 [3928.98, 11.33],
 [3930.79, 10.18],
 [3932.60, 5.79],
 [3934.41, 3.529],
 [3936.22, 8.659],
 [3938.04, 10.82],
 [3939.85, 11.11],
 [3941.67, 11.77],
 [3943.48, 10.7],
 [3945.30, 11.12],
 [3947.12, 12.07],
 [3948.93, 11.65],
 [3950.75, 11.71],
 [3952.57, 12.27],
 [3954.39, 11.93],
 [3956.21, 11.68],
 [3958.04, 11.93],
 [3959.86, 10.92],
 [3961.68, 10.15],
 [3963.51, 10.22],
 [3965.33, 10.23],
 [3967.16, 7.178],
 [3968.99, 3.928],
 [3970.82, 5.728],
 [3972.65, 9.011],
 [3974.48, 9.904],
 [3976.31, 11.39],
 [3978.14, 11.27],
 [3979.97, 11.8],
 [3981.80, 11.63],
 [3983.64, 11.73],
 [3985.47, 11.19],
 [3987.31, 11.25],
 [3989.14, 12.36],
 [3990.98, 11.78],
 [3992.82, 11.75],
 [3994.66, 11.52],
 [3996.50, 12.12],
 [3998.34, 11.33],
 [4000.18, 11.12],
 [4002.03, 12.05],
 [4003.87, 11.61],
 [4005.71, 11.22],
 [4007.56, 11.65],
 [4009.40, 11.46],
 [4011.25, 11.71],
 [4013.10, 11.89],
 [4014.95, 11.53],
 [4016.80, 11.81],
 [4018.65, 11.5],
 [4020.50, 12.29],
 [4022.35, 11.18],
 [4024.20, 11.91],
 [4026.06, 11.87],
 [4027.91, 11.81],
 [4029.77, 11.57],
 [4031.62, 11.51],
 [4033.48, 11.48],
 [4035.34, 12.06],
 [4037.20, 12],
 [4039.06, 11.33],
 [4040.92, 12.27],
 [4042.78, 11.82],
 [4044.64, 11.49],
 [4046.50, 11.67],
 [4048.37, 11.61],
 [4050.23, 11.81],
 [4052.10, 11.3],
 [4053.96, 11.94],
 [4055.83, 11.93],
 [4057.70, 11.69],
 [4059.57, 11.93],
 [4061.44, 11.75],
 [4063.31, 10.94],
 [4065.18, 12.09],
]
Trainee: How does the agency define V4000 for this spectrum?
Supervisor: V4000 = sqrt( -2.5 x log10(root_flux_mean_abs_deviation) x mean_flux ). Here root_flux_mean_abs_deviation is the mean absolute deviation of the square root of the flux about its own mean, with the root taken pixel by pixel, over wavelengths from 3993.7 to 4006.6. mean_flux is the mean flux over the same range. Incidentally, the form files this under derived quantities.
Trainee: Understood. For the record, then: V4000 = 6.2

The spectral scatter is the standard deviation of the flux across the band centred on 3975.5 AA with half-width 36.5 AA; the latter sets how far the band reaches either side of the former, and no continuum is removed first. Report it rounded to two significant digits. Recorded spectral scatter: 1.7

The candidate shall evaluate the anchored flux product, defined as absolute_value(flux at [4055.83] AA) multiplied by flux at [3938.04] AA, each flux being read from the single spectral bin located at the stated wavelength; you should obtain 129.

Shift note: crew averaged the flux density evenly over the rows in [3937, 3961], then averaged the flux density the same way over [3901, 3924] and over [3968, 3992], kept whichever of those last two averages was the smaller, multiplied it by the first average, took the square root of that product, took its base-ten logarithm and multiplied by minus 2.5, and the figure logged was -2.59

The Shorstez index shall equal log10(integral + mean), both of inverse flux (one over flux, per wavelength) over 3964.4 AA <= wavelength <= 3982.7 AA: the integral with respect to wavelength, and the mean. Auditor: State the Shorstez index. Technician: 0.374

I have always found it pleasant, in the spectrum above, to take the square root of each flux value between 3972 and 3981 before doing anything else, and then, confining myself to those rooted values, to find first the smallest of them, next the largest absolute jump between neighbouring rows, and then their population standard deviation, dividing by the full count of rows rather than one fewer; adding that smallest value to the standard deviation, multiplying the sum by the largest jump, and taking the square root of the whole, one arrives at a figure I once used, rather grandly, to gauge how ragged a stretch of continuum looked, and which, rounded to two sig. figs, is 0.85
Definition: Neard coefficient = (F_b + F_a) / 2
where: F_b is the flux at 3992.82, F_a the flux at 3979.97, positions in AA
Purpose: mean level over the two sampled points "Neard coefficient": 11.8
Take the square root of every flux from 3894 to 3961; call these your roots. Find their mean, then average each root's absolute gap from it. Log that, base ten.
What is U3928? -0.79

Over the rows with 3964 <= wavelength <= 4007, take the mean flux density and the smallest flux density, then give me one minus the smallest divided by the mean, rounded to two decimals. 0.63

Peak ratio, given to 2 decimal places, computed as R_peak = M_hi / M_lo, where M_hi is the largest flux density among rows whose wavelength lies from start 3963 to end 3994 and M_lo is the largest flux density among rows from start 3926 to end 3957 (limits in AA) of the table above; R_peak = 1.01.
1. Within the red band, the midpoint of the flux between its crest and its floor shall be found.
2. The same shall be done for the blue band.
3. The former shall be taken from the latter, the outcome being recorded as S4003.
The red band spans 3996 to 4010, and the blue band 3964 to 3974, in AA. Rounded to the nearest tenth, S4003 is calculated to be -4.5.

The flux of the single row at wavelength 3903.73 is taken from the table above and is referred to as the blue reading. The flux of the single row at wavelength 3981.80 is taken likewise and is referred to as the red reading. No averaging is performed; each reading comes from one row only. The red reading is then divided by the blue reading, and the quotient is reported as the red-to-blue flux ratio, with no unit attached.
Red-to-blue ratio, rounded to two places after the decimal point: 1.07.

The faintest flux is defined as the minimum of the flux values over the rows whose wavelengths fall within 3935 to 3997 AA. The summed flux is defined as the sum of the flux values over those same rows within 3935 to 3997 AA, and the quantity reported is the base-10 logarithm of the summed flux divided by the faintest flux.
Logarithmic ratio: 2.0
